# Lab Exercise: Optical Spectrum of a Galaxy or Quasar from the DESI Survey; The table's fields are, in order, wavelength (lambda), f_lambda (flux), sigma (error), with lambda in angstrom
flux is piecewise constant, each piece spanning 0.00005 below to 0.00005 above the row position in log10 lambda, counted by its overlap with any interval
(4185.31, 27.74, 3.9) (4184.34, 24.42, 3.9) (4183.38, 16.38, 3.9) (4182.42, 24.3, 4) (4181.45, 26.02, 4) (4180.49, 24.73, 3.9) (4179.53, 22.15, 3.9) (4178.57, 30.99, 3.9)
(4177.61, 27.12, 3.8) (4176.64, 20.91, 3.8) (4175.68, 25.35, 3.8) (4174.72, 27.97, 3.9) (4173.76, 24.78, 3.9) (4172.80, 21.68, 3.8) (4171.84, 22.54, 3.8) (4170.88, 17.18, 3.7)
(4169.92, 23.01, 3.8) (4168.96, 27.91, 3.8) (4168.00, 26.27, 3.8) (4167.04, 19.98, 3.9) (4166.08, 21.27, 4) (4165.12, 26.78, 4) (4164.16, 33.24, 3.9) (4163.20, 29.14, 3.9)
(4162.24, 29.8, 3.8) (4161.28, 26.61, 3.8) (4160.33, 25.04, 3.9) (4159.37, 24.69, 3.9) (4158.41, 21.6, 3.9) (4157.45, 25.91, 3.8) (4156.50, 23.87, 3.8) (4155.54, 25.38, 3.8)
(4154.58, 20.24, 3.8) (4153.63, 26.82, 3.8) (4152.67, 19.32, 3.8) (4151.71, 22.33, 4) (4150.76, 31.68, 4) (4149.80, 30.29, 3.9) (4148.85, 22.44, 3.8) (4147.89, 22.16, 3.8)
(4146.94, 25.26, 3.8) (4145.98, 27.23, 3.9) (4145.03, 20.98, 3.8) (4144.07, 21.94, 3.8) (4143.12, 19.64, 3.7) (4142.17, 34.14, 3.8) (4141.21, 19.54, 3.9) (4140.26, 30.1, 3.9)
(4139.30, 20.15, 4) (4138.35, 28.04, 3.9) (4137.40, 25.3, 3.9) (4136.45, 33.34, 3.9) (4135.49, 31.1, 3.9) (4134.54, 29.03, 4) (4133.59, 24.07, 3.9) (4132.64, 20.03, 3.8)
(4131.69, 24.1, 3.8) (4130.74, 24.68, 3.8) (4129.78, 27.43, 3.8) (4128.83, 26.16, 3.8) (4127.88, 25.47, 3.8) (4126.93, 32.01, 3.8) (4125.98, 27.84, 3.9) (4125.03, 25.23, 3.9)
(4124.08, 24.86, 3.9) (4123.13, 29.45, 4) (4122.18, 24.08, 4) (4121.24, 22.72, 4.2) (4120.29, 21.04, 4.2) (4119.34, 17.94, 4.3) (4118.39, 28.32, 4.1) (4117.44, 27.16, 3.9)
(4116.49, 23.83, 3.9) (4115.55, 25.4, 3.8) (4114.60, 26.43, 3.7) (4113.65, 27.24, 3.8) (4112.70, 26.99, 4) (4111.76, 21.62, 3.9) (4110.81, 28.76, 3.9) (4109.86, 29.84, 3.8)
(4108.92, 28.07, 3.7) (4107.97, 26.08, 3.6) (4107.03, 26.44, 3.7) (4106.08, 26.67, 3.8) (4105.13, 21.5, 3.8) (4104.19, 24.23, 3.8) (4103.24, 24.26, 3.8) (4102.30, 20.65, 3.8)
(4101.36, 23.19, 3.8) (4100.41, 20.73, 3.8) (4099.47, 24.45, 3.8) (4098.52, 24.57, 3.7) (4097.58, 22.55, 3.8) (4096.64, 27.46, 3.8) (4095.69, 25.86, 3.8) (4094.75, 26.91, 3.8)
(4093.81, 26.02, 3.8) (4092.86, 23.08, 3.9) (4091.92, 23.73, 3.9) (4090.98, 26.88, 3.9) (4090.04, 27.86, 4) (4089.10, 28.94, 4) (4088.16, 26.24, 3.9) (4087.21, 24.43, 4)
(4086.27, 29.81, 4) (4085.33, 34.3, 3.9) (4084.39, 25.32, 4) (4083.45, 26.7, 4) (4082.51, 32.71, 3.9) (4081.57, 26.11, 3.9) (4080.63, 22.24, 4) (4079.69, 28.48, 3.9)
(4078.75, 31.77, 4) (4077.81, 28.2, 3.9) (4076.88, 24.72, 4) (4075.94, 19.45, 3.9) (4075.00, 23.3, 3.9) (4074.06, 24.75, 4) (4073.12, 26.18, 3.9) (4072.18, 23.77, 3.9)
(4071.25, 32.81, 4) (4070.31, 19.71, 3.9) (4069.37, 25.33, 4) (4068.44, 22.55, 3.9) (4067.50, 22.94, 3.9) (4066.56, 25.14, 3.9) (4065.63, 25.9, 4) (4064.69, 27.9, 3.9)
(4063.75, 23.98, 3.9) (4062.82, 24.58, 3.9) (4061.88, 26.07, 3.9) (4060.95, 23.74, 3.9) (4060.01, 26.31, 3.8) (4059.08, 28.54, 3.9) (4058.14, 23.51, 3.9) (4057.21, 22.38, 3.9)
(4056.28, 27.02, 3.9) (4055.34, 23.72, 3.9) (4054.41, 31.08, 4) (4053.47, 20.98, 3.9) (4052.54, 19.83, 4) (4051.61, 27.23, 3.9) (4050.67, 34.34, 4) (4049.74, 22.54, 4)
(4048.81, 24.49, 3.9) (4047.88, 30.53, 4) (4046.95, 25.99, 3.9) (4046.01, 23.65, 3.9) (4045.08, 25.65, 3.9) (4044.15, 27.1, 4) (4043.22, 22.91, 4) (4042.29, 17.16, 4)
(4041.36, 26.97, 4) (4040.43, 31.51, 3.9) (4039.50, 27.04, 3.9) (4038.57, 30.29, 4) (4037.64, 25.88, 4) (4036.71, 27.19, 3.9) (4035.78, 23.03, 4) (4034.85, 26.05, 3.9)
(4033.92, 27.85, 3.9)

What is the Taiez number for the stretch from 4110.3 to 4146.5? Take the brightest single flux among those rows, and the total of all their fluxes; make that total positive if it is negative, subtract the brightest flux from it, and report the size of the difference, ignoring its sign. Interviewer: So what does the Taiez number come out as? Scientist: 939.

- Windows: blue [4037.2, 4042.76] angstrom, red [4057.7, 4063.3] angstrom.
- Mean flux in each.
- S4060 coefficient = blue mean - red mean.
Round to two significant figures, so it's 1.0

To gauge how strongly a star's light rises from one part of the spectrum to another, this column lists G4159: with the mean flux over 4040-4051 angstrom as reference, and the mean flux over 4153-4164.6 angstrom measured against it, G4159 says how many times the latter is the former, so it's 1.00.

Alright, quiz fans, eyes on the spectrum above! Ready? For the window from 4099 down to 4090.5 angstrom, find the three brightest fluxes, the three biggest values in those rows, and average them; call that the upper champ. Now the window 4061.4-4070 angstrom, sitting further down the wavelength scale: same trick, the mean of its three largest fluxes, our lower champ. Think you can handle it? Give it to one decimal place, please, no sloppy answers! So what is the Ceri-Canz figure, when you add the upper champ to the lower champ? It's 53.7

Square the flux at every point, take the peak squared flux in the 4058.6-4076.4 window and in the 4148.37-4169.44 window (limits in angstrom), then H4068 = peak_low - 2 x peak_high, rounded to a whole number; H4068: -1133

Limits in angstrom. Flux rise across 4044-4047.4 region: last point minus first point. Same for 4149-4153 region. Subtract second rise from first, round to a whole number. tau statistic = 10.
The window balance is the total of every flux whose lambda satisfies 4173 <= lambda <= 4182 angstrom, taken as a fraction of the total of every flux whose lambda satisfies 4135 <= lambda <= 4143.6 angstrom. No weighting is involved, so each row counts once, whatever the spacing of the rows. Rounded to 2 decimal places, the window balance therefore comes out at 0.95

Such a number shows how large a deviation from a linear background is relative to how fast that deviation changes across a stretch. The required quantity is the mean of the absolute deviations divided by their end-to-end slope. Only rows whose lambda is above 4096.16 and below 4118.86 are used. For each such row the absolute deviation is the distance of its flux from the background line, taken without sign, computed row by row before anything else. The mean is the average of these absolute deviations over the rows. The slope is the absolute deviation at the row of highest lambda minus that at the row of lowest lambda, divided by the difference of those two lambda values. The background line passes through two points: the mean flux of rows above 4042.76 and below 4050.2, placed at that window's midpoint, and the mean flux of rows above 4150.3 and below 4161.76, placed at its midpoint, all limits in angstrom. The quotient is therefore 47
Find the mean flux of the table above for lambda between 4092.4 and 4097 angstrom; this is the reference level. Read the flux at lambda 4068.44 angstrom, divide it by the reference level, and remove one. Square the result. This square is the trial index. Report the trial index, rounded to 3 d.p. 0.016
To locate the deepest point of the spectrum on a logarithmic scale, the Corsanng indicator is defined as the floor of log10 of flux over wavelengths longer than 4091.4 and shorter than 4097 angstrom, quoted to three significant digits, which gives 1.36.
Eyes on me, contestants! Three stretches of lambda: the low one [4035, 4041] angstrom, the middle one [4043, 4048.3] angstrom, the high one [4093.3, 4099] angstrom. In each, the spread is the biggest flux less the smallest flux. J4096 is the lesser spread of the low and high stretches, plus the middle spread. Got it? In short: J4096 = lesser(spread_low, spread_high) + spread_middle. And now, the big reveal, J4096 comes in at 13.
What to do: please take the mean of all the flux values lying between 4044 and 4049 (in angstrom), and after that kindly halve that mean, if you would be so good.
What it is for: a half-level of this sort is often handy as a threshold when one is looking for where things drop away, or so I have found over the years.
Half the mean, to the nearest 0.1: 13.1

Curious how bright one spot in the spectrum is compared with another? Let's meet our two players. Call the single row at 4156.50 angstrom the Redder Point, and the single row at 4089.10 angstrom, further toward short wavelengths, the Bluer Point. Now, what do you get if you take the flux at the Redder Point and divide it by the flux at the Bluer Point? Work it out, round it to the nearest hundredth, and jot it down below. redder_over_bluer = 0.82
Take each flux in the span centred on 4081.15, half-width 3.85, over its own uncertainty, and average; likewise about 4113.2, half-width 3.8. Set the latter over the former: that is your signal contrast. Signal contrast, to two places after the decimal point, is 0.97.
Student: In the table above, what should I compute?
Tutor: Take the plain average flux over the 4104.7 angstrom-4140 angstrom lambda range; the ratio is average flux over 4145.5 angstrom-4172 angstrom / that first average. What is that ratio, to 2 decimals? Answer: 0.96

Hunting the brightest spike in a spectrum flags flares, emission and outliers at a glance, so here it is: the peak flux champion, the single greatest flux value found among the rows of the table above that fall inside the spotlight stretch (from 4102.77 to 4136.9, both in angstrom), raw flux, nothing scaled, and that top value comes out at 33.34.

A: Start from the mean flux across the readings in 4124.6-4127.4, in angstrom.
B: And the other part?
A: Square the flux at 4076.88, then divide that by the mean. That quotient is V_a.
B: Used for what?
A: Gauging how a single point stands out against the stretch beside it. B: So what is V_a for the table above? 22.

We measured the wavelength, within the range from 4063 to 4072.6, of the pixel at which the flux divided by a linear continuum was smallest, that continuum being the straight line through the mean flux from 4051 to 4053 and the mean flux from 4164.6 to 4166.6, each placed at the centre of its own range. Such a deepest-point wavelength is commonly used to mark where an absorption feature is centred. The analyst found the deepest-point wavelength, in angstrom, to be 4070.31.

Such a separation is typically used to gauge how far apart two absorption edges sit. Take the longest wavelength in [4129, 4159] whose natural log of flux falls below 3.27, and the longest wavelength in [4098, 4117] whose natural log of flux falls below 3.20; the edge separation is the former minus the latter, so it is 41.9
